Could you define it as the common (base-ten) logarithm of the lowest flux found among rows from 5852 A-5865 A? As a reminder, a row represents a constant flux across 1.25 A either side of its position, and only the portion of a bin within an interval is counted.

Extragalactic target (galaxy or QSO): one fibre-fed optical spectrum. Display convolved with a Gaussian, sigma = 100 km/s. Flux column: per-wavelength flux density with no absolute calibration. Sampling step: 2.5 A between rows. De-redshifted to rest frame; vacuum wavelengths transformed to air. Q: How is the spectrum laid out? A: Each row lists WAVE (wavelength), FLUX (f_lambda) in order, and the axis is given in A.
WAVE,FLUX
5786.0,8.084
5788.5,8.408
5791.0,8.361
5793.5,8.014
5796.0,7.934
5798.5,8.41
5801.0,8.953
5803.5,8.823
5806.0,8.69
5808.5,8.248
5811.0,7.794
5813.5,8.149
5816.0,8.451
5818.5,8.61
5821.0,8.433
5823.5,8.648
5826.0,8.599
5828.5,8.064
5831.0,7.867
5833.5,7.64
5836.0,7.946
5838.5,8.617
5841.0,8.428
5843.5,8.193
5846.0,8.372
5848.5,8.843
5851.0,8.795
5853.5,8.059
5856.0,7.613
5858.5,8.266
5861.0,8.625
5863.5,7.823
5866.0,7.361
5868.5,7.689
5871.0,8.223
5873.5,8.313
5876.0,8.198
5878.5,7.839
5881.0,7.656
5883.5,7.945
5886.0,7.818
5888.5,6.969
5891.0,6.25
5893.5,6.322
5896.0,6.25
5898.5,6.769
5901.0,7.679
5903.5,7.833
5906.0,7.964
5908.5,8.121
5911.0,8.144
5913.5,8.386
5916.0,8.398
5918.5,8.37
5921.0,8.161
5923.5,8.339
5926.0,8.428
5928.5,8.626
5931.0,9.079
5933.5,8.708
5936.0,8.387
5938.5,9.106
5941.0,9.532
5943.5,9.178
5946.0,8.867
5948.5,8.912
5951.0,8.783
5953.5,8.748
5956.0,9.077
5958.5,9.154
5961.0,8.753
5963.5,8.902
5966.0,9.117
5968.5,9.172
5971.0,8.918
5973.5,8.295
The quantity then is 0.882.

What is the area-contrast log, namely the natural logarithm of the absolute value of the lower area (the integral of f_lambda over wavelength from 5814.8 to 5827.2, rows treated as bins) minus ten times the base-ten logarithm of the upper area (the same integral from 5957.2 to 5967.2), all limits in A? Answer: 4.5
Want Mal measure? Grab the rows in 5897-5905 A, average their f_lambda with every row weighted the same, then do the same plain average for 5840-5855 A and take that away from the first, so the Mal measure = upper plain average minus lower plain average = -1.0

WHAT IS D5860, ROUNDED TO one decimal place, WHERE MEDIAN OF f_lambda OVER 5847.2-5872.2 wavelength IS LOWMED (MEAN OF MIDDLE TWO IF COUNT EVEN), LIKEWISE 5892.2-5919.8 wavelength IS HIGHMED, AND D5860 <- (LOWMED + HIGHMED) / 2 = 8.1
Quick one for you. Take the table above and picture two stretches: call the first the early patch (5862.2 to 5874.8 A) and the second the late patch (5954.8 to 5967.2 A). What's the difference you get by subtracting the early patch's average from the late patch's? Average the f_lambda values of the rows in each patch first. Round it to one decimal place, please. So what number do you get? 1.1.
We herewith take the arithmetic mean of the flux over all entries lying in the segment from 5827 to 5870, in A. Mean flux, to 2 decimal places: 8.13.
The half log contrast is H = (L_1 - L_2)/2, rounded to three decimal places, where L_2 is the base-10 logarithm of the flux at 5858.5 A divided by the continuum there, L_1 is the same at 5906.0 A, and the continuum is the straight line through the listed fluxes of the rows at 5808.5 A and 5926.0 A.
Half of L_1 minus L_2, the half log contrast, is -0.010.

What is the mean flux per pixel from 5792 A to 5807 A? 8.47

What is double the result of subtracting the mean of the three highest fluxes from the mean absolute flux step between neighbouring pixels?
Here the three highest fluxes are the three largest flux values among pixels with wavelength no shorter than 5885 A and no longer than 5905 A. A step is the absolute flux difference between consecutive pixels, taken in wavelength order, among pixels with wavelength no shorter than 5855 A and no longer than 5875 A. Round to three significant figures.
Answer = -14.6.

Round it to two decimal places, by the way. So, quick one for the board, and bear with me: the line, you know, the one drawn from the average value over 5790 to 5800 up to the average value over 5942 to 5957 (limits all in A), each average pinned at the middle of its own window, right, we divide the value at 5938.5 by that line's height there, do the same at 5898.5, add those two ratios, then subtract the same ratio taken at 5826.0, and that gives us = 0.77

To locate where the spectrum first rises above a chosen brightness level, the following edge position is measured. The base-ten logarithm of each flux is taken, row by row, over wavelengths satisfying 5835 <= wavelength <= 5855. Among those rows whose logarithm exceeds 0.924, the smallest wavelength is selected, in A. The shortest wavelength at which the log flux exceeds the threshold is 5838.5 A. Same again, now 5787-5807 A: 5788.5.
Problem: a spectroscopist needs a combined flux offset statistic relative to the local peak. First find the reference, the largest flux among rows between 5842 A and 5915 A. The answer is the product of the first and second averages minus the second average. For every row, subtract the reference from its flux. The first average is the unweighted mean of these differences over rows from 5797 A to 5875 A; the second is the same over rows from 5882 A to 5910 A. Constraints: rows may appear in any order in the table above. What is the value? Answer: 2.5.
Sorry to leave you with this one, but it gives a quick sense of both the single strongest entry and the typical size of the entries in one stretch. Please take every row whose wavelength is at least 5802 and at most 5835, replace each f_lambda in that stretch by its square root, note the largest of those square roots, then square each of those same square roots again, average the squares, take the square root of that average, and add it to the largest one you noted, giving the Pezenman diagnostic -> 5.85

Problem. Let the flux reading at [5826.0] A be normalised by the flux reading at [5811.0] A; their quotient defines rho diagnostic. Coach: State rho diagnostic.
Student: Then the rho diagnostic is 1.10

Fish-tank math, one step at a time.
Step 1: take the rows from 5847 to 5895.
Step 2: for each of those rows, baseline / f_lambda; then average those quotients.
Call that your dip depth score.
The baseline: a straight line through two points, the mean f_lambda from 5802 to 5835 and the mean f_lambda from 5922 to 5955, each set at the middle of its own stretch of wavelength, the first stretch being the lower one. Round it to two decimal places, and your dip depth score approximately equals 1.10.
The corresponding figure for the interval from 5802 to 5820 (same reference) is 0.99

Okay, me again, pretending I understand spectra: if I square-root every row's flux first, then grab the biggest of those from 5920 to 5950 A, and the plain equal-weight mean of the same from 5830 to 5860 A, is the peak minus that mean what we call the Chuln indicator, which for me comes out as 0.22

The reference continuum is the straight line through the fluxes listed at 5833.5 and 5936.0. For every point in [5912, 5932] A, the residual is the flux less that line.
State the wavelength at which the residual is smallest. 5921.0 A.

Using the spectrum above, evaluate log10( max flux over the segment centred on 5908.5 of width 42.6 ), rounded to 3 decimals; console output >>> 0.936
